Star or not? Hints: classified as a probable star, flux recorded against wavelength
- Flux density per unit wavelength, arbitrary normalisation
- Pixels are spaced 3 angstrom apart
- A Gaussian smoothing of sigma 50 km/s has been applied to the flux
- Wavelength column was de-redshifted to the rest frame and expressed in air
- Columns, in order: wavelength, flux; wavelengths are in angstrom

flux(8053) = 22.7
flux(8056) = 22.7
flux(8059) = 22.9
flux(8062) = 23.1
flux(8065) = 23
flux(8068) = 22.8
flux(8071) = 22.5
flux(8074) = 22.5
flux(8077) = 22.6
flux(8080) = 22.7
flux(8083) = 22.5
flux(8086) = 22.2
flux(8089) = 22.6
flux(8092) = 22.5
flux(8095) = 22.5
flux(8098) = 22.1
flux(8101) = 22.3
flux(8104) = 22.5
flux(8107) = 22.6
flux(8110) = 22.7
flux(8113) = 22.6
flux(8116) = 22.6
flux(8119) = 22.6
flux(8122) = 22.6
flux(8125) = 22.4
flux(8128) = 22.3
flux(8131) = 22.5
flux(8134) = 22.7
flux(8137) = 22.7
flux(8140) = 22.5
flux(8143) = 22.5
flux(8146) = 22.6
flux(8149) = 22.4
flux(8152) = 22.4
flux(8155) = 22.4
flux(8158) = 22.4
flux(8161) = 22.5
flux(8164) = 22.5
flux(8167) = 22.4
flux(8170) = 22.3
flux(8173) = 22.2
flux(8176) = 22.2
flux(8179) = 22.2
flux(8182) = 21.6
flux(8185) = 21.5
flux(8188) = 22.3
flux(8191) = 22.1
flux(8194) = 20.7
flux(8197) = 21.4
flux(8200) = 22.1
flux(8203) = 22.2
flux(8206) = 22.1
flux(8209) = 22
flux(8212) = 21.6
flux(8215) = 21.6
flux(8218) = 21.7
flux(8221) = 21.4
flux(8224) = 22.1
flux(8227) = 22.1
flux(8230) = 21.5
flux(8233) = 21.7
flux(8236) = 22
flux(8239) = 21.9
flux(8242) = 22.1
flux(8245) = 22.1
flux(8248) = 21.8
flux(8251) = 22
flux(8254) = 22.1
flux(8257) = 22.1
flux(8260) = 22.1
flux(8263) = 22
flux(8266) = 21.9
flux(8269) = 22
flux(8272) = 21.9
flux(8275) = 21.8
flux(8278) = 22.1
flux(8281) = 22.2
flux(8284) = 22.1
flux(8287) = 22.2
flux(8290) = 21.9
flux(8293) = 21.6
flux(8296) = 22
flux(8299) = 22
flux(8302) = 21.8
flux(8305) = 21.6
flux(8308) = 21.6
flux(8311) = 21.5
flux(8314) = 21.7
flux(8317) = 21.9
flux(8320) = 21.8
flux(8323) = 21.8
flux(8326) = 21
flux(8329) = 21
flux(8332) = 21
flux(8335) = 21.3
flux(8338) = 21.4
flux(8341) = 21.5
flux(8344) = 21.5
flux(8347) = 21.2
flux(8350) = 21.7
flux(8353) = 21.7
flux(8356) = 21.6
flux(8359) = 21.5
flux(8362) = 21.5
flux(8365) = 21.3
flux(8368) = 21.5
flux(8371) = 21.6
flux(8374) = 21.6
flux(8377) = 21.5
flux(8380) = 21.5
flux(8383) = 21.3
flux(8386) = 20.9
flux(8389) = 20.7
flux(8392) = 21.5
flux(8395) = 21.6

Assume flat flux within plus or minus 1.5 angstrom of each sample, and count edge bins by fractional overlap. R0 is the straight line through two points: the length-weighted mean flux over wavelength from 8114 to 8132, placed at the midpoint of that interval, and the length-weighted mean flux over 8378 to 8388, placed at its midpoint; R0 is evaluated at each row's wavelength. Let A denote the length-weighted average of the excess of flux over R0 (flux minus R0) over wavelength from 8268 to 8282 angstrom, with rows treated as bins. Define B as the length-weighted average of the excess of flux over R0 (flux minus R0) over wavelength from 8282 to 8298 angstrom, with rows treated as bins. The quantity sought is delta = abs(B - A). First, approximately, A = 0.24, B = 0.3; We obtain 0.0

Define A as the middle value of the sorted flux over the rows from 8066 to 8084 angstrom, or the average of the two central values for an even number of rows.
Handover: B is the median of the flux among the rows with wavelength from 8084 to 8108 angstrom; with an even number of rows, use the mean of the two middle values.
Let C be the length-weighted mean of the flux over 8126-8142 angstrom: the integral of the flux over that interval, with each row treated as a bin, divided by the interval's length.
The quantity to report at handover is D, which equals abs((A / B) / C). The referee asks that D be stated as 0.0445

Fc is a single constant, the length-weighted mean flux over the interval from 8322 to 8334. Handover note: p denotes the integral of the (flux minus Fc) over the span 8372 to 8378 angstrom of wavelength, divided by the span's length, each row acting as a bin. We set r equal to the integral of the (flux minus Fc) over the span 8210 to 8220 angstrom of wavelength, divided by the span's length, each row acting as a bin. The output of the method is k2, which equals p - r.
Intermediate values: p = 0.4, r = 0.5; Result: -0.1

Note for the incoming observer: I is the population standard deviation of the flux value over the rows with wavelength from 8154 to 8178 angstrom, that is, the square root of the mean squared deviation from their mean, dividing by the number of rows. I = 0.11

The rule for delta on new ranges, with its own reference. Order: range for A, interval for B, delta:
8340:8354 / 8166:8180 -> 0.1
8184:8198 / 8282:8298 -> 0.8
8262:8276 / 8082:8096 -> 0.4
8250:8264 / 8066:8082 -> 0.3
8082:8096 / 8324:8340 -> 0.1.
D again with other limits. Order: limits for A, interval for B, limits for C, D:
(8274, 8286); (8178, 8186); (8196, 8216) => 0.0468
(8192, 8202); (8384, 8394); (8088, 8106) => 0.0457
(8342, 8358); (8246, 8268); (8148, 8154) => 0.0438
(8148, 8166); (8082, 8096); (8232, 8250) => 0.0454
